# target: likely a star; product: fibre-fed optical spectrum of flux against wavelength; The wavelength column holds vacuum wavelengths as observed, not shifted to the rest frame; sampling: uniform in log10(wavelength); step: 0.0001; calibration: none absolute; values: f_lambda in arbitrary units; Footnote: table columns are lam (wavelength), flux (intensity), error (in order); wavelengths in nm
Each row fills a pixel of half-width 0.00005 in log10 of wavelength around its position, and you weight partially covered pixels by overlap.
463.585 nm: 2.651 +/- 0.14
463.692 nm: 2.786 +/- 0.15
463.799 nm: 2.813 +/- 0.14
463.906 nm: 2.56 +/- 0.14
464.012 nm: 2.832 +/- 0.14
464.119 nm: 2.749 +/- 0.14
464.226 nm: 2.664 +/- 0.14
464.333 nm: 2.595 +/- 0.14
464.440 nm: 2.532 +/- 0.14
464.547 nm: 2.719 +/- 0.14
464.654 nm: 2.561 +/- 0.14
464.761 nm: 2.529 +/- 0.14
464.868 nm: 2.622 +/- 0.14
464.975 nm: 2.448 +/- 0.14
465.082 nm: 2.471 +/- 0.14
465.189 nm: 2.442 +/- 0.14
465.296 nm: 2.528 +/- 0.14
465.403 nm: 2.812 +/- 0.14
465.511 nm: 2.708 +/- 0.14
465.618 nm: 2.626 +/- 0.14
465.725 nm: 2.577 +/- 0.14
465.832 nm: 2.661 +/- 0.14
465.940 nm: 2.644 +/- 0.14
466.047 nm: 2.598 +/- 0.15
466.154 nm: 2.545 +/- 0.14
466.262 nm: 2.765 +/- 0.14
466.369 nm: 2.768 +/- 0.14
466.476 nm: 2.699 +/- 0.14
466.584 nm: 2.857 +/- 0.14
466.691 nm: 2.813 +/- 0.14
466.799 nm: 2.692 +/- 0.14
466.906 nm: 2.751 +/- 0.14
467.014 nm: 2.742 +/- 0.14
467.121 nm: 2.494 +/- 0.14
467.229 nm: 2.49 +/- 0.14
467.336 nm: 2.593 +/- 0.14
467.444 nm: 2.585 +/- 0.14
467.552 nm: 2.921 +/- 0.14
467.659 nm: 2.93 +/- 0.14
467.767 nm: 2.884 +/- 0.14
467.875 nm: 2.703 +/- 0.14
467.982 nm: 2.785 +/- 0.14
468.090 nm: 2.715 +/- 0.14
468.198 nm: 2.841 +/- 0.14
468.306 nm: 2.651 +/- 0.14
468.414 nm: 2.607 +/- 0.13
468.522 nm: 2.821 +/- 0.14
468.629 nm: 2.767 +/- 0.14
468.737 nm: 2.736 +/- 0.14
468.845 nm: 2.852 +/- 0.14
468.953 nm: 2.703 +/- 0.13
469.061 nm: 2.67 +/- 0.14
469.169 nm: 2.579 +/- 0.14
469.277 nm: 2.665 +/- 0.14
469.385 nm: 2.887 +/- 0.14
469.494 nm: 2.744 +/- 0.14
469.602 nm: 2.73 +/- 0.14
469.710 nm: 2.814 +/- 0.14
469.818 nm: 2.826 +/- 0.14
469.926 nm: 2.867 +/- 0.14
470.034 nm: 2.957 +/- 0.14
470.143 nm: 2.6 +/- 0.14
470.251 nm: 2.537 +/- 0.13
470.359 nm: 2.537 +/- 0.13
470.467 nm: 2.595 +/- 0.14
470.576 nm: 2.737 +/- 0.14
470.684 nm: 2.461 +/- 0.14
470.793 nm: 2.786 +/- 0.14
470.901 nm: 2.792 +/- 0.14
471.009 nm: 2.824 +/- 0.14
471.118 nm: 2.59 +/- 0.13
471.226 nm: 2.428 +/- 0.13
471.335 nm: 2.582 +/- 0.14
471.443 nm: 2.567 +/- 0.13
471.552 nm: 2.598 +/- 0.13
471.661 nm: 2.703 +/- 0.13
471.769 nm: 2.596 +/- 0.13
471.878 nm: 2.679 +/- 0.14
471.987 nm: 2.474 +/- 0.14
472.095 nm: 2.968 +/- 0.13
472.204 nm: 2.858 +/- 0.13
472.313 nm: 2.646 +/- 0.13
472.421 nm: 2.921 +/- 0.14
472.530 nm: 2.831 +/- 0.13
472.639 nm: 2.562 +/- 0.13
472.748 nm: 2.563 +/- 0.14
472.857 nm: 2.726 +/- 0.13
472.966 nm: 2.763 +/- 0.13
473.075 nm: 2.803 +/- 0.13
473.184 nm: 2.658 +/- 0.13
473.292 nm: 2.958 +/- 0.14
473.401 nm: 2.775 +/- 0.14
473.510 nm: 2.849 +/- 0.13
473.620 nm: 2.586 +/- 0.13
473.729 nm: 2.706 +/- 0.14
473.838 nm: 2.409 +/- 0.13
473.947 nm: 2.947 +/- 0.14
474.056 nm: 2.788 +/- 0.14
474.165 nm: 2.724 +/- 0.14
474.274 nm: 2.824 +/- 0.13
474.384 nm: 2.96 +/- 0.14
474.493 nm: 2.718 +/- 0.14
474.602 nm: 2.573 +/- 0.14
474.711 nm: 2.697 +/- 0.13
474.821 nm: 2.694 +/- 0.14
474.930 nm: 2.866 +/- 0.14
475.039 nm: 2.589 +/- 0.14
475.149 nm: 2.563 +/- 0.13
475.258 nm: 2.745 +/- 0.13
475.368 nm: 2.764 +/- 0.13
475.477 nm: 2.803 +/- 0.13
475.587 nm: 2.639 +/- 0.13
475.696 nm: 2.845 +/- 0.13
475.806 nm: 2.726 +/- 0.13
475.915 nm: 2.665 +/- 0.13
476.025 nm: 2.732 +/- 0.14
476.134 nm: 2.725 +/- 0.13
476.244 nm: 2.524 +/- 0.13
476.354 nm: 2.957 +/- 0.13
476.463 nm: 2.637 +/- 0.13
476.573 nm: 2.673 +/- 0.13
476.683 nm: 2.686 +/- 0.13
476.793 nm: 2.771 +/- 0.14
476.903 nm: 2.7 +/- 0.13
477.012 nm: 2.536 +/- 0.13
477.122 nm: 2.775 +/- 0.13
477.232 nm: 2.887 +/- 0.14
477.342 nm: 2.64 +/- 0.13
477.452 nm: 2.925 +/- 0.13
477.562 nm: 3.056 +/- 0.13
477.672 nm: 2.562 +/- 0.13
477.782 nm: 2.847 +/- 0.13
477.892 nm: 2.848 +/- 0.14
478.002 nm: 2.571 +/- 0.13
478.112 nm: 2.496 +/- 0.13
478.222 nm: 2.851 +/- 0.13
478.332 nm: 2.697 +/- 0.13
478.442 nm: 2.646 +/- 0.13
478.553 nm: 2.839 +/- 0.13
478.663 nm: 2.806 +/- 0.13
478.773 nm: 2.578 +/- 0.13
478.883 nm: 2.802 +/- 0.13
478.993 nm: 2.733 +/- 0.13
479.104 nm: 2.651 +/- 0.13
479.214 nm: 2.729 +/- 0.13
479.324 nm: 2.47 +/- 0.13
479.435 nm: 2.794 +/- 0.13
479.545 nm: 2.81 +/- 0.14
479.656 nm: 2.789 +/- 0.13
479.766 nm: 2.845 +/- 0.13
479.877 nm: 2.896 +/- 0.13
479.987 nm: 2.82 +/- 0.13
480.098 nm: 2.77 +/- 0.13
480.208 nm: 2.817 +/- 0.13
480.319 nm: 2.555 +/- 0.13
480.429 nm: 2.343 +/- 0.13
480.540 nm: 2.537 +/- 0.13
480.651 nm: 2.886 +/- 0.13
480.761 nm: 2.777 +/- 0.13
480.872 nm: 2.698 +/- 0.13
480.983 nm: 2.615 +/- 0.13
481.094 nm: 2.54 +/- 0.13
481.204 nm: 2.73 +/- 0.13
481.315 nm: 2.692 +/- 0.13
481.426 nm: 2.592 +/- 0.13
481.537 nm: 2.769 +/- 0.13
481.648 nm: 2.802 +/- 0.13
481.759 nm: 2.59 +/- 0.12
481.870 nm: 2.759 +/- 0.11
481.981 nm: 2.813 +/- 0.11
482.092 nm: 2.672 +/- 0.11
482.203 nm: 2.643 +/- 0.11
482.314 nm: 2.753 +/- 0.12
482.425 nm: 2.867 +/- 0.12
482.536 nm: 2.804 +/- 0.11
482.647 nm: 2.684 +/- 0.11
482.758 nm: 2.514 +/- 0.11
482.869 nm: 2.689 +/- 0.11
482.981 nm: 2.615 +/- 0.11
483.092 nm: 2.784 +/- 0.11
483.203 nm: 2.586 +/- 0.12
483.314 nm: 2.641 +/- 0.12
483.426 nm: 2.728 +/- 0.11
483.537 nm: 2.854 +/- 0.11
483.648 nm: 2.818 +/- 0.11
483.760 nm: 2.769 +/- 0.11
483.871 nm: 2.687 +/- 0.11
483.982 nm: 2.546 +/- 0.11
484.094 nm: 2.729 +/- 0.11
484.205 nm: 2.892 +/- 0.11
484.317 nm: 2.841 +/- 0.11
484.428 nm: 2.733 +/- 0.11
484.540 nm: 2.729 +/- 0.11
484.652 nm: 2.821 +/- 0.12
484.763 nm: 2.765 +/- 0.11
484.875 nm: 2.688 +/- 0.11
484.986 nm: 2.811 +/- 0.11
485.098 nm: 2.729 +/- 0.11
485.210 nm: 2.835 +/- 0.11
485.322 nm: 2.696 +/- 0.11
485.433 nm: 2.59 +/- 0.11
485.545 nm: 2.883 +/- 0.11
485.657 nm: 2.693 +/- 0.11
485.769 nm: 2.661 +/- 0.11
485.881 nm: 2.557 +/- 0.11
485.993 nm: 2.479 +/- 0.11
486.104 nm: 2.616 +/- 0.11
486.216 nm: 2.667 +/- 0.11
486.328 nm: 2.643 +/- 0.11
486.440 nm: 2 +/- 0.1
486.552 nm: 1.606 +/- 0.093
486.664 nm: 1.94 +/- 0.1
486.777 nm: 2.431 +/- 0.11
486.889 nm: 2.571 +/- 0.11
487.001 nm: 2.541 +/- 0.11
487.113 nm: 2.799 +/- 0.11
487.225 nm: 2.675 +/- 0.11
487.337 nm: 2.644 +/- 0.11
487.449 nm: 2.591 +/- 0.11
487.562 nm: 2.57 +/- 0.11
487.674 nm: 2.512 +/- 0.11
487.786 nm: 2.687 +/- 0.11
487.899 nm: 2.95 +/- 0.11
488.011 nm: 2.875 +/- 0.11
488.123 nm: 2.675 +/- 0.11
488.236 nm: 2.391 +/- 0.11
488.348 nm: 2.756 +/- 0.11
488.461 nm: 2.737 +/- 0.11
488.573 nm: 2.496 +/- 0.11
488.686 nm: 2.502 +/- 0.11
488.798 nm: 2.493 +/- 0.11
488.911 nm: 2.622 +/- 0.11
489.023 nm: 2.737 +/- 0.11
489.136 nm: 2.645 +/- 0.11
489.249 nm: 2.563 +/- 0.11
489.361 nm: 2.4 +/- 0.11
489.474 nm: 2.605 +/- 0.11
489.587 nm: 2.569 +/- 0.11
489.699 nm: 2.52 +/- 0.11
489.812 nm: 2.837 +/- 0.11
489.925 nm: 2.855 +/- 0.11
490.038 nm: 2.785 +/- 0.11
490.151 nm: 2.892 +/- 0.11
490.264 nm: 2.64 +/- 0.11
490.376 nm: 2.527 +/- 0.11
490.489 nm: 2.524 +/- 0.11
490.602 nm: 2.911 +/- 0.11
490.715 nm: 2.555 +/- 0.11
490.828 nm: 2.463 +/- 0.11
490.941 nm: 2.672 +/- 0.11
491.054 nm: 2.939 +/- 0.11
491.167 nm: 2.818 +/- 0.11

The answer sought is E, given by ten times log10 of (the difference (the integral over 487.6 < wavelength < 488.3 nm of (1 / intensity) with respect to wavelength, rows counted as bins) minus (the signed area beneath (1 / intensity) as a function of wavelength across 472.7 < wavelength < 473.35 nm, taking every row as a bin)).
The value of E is -16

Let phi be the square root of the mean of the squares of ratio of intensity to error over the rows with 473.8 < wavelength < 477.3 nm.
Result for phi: 20.4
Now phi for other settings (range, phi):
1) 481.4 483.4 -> 23.4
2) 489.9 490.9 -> 24.4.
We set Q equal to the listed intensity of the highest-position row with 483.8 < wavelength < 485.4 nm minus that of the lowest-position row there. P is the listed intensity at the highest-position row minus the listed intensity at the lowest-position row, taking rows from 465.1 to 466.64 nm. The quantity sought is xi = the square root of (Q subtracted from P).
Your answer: 0.64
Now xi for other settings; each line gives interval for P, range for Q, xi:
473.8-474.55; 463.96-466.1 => 0.74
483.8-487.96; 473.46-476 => 0.67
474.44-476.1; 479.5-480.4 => 0.52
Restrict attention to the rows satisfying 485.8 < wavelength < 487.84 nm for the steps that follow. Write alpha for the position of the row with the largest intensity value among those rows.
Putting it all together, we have 487.113 nm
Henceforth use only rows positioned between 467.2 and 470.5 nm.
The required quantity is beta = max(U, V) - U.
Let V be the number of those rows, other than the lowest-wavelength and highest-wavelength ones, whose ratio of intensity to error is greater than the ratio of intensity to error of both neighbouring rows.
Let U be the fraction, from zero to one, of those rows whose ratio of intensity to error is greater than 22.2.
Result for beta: 8.0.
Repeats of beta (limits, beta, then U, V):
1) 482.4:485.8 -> 8.1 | 0.94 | 9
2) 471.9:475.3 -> 9.0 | 0.03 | 9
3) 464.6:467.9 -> 9.0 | 0.00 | 9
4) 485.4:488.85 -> 6.2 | 0.84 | 7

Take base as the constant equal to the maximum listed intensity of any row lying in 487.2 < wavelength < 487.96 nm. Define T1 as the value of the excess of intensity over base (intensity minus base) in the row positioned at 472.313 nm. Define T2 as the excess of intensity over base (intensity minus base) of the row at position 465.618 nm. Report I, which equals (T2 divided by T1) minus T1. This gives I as 1.4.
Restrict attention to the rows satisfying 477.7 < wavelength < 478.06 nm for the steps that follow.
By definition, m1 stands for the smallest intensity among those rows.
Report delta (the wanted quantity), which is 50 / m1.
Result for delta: 19.4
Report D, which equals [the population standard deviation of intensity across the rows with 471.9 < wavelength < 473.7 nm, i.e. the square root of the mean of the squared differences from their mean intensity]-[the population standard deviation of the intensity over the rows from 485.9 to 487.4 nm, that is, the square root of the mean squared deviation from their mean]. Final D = -0.19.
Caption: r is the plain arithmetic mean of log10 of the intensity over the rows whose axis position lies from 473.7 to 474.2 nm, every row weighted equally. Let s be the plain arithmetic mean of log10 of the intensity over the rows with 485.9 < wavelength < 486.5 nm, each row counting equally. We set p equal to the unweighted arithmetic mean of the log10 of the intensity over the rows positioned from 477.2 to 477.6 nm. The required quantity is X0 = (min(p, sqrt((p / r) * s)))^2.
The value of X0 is 0.210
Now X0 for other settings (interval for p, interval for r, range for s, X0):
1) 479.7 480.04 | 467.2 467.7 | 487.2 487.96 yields 0.207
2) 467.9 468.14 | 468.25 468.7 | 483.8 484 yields 0.193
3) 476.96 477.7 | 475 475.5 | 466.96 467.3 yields 0.195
